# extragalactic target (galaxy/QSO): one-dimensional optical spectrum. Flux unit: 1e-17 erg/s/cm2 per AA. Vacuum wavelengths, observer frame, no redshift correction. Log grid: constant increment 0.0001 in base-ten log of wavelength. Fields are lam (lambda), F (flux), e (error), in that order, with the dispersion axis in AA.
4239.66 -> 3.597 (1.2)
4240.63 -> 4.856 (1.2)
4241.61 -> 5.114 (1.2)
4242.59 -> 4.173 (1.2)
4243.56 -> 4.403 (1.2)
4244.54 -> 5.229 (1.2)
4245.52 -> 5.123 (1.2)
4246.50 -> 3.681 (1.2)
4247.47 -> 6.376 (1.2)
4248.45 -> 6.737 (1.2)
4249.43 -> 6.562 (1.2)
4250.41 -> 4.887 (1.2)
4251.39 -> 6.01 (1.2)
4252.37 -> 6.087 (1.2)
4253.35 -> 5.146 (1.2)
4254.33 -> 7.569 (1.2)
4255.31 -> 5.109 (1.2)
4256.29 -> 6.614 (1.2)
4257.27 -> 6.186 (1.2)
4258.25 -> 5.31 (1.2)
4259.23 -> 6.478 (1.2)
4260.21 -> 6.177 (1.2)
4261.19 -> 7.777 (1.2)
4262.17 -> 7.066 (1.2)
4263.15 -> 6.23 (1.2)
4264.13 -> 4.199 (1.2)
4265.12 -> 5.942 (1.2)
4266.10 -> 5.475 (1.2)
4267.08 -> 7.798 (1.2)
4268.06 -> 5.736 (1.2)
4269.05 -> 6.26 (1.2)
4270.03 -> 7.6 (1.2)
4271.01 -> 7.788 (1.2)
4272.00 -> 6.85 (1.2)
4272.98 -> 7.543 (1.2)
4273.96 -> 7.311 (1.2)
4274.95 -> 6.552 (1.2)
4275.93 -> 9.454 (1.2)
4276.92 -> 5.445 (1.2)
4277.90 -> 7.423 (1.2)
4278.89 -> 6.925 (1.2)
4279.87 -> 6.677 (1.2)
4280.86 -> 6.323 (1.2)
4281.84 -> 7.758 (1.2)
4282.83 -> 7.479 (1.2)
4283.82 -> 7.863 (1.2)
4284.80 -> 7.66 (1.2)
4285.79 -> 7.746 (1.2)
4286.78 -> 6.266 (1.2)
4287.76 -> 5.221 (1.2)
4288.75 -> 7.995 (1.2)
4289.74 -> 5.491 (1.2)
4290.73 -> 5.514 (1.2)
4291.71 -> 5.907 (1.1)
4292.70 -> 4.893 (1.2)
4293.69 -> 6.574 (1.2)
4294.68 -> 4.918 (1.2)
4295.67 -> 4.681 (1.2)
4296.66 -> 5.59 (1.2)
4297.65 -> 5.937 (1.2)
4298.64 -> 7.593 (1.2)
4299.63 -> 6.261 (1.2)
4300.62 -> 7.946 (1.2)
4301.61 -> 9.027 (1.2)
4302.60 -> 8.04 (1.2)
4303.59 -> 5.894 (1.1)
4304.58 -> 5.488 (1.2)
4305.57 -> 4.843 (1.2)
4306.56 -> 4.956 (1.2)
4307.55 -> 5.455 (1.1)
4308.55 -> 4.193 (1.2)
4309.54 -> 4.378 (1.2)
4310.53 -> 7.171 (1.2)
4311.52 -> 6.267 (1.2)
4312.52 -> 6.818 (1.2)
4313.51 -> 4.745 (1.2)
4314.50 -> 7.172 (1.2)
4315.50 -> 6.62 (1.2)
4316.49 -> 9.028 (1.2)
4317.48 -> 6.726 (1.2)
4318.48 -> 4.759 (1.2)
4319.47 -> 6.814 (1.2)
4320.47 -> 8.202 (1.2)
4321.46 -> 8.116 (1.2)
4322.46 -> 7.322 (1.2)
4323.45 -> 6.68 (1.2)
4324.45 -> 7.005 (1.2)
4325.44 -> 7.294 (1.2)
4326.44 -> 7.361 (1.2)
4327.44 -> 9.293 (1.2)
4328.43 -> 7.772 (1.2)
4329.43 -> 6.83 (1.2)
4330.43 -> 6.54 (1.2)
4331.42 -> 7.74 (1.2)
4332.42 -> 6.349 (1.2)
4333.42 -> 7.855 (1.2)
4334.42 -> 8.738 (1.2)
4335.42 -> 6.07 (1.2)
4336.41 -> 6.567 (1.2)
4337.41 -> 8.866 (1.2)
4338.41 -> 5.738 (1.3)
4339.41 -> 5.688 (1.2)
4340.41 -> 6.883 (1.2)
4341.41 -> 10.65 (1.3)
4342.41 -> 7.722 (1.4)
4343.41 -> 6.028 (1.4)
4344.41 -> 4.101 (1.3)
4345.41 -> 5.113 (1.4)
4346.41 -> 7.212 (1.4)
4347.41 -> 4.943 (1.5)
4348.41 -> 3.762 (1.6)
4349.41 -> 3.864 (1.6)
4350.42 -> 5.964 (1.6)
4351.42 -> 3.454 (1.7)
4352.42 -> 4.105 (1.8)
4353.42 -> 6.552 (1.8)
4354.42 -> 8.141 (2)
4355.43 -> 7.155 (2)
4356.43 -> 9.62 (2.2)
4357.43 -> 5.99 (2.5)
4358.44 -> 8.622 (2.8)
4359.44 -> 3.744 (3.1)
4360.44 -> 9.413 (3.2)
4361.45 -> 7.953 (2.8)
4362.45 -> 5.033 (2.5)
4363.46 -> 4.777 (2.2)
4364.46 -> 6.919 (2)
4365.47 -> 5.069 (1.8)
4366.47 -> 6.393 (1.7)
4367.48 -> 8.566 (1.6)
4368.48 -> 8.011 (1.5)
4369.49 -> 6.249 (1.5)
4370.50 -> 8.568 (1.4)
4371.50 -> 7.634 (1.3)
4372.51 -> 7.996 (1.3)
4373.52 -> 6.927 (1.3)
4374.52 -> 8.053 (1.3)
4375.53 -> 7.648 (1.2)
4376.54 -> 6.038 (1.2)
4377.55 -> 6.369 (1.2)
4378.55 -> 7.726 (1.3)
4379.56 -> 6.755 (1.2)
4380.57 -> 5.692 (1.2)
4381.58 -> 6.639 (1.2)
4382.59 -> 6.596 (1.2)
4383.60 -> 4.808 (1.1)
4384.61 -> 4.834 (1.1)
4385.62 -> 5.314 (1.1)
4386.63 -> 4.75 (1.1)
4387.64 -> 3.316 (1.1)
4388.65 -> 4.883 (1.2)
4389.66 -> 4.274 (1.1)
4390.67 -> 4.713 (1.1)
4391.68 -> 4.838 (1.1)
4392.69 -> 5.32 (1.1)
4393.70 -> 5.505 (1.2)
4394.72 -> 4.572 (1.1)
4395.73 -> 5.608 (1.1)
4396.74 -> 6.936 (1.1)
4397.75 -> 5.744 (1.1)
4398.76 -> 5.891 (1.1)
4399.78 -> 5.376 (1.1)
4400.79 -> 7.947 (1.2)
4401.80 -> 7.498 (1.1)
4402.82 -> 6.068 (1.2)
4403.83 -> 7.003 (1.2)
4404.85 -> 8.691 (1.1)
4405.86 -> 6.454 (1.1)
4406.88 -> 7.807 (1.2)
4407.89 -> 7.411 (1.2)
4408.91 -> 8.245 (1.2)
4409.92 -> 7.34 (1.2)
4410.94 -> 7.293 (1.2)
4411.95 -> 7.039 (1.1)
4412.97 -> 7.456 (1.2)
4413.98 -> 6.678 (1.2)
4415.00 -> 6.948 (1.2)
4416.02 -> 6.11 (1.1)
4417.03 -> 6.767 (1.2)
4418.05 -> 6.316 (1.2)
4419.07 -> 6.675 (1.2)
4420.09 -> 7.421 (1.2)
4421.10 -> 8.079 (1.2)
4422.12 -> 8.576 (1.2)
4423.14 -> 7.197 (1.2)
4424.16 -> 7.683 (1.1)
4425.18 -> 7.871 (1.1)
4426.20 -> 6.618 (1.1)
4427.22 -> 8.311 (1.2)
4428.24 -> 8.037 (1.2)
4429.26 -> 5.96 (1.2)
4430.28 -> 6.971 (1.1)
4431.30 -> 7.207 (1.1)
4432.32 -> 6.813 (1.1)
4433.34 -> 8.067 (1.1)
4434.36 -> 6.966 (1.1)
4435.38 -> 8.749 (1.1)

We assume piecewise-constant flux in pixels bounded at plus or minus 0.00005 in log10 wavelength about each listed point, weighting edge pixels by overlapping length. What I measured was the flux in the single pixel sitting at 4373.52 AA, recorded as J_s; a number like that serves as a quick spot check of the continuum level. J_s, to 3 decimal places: 6.927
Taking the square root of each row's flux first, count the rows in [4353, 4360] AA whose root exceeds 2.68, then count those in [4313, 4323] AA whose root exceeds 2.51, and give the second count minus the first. 5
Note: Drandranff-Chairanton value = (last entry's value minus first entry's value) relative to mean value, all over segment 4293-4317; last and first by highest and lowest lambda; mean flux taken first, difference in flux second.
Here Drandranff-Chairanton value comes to 0.4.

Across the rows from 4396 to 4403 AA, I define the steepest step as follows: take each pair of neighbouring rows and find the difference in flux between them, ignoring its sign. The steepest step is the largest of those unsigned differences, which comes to 2.6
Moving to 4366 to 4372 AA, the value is 2.3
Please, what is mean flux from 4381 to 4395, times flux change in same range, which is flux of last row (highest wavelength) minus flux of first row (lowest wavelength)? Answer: -10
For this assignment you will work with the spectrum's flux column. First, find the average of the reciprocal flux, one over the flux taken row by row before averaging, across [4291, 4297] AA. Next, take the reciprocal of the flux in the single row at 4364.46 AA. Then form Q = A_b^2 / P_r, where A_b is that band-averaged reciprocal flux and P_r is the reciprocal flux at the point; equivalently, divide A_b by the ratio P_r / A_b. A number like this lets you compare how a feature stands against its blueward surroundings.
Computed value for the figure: 0.242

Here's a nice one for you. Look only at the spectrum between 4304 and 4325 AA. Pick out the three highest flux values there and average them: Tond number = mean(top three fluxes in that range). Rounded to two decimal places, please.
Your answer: 8.45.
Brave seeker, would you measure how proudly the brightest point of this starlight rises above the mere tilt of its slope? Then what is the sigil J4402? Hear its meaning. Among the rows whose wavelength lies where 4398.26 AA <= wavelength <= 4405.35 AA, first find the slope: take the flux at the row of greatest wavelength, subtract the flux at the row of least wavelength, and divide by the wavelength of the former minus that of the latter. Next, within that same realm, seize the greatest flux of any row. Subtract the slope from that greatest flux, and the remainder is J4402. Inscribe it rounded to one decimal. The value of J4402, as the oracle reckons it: 8.2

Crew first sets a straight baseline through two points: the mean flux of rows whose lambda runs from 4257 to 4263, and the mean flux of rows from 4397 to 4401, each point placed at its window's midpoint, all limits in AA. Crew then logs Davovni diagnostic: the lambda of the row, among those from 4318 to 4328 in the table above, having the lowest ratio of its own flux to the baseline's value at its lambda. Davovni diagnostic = 4318.48 AA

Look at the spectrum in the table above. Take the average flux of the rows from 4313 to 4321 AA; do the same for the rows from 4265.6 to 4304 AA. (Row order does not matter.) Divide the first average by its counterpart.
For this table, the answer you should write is 1.00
